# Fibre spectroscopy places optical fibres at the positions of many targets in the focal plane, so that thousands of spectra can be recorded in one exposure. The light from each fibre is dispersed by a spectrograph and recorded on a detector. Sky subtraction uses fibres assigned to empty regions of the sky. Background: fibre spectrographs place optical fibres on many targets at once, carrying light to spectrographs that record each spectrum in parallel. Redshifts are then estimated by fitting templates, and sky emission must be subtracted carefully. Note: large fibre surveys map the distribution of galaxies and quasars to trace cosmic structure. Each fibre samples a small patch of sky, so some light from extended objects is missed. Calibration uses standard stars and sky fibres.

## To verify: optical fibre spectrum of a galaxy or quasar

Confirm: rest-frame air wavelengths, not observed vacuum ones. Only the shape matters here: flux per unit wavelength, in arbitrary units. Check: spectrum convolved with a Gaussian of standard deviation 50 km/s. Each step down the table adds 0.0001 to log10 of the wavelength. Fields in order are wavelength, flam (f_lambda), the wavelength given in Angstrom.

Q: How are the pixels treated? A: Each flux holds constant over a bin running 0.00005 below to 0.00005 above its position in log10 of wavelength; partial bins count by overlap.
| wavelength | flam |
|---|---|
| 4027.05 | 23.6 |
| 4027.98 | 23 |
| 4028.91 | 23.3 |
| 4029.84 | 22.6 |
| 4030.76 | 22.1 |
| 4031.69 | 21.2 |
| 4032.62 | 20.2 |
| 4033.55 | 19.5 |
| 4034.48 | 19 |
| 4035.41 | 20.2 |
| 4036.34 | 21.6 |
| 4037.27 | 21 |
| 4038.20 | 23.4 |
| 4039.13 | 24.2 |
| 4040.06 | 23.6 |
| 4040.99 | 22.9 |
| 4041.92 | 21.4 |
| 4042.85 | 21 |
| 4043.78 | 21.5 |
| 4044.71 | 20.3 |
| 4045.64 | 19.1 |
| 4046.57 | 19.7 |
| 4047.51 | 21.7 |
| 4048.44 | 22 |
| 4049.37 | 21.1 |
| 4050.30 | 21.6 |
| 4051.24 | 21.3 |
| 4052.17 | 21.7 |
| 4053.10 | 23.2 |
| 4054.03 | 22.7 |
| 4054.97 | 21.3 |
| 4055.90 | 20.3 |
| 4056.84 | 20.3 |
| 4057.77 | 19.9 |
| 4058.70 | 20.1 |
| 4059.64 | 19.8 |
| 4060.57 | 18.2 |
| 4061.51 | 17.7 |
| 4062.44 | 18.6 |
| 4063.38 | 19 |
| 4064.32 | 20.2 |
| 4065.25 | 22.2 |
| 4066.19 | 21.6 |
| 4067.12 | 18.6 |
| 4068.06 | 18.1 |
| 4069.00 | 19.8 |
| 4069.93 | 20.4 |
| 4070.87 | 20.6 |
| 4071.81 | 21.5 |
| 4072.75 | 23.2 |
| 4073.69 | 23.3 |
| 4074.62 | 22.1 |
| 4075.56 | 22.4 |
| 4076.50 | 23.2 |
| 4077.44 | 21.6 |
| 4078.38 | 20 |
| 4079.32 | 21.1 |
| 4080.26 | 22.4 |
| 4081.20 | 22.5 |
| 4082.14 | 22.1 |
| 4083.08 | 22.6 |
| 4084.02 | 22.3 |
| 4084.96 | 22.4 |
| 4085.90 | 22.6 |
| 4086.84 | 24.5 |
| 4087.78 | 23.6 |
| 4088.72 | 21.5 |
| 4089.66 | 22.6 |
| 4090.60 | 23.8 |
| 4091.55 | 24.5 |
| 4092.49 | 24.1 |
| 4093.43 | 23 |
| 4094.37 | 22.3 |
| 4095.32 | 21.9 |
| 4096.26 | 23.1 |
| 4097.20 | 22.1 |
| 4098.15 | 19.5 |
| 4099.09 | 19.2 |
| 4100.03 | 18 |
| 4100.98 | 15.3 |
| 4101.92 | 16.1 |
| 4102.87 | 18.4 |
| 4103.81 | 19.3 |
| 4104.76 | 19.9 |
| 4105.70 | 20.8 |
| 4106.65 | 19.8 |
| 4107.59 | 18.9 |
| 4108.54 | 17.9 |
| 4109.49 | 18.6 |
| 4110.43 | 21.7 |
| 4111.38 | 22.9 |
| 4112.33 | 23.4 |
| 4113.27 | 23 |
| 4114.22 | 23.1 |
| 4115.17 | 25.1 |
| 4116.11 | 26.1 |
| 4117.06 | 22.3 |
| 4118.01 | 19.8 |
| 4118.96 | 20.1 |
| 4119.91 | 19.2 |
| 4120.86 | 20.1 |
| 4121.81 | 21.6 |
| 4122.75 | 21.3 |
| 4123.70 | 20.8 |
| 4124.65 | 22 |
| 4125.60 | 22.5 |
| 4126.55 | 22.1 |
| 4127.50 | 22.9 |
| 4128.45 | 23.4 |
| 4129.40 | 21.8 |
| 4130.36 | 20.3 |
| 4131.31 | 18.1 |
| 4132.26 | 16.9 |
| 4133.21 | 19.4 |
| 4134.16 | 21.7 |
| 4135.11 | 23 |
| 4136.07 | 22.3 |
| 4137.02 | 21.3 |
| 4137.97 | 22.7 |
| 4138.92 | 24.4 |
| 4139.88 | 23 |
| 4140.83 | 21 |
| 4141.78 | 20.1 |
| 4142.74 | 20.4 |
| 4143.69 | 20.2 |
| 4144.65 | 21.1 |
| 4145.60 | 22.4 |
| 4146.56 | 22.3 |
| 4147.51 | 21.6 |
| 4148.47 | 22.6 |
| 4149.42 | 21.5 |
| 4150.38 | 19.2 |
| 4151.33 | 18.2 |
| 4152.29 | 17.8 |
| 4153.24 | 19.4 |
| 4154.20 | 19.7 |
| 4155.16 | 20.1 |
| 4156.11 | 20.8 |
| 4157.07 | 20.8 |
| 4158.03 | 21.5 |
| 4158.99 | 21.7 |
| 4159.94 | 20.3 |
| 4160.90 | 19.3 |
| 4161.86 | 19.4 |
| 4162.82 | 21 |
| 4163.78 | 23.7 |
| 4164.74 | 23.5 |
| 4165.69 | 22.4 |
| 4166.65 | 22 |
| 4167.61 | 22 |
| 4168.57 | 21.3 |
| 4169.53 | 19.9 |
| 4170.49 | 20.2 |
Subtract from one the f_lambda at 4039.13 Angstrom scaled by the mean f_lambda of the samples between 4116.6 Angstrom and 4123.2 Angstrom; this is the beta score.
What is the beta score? -0.17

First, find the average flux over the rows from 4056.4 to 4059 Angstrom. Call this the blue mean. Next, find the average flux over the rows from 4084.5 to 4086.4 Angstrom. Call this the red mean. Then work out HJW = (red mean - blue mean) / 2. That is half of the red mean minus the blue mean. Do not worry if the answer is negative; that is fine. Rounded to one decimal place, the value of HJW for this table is 1.2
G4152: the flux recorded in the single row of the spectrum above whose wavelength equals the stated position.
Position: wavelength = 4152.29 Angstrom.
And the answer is 17.8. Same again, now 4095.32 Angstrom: 21.9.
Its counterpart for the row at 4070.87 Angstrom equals 20.6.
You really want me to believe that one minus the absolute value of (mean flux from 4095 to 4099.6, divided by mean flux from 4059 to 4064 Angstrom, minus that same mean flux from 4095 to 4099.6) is -19.0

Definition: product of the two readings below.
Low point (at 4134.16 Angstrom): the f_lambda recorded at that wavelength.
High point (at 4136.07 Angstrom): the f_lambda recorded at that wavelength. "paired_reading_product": 484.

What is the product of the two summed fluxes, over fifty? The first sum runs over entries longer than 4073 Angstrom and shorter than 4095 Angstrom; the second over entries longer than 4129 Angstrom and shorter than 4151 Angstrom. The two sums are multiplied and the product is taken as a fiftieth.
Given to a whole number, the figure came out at 5073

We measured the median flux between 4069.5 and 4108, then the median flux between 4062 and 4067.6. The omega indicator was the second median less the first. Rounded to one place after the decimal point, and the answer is -2.5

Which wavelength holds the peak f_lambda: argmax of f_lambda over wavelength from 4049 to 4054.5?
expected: 4053.10 Angstrom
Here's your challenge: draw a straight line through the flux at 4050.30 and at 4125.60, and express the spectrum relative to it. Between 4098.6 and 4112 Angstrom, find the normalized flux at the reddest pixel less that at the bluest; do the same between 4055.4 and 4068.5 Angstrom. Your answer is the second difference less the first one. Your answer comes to -0.27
